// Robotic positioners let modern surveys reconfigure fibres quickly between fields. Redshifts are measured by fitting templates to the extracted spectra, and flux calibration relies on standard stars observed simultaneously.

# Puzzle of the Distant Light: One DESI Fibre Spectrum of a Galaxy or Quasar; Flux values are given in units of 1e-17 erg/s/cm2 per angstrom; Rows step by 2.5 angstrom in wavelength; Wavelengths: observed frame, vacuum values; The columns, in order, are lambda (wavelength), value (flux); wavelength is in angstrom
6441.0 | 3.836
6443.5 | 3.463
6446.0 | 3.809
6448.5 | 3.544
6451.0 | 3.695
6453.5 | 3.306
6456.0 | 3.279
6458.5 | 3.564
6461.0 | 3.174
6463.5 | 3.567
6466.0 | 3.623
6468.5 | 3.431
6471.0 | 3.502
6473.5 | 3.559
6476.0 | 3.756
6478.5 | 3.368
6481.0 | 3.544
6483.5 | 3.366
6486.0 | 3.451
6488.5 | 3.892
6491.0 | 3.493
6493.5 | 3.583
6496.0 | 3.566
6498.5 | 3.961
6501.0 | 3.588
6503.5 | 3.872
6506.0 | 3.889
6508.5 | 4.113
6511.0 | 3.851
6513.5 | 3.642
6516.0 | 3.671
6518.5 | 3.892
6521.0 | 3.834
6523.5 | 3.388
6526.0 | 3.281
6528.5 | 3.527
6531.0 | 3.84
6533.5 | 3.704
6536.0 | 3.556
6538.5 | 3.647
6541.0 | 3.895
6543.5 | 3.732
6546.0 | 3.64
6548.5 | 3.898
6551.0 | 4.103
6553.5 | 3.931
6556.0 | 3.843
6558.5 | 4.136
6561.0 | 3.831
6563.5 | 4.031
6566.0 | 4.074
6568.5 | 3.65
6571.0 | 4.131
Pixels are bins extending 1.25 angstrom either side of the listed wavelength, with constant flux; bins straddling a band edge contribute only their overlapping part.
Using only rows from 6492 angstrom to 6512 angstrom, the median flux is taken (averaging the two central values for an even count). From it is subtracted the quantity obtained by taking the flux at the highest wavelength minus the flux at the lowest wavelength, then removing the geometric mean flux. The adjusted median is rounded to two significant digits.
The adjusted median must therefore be 7.4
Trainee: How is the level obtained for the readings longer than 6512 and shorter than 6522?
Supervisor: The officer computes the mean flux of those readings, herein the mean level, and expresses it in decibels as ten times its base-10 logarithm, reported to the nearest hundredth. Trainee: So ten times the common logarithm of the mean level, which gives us 5.75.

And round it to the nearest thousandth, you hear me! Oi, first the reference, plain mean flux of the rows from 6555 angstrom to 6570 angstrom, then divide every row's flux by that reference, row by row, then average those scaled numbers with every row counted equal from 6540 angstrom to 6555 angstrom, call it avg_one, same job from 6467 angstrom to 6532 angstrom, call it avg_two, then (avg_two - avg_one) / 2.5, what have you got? -0.022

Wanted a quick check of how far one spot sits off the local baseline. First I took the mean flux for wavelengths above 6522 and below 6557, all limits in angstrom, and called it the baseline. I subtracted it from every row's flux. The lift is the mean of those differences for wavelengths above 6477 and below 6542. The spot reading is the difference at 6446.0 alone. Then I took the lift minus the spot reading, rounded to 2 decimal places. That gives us -0.14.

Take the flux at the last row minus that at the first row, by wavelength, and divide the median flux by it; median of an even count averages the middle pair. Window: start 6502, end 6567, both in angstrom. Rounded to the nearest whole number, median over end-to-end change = 19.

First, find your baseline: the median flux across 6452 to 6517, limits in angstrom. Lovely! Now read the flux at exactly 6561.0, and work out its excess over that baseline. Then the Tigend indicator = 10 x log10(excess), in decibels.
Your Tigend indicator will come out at -5.8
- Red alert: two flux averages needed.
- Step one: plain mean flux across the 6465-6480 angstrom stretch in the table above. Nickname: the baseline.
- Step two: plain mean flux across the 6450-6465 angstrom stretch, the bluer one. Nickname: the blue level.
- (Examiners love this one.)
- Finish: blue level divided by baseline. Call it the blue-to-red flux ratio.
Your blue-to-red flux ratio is 0.97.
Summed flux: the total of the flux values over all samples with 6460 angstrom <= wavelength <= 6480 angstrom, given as 28.0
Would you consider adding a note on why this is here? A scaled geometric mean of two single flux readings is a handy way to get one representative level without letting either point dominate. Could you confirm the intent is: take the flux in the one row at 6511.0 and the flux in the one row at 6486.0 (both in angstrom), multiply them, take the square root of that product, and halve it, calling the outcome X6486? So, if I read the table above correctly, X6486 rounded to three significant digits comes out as 1.82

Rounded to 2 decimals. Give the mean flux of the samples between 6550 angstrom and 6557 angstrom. 3.96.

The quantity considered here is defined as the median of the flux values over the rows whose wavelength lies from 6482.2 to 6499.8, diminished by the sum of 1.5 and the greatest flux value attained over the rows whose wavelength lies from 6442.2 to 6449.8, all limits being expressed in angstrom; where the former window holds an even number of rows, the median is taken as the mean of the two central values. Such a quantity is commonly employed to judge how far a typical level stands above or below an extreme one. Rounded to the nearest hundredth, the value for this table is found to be -1.74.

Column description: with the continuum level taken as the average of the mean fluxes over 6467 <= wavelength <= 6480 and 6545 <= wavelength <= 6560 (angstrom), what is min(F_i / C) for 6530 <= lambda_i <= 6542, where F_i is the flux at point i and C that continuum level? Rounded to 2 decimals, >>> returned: 0.95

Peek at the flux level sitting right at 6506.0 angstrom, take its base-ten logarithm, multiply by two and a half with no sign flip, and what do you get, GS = 1.47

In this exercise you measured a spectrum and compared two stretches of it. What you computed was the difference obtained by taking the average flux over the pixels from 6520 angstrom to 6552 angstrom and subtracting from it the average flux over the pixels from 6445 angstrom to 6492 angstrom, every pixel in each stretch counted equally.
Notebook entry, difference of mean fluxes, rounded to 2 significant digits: 0.17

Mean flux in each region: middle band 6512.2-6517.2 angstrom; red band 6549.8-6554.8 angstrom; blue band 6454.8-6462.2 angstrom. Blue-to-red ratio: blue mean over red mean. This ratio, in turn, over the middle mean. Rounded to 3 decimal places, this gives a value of 0.227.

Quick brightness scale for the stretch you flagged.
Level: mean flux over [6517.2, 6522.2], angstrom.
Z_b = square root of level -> 1.97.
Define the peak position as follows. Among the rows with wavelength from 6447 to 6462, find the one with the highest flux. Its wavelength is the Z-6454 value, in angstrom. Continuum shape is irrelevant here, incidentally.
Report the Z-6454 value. 6451.0 angstrom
